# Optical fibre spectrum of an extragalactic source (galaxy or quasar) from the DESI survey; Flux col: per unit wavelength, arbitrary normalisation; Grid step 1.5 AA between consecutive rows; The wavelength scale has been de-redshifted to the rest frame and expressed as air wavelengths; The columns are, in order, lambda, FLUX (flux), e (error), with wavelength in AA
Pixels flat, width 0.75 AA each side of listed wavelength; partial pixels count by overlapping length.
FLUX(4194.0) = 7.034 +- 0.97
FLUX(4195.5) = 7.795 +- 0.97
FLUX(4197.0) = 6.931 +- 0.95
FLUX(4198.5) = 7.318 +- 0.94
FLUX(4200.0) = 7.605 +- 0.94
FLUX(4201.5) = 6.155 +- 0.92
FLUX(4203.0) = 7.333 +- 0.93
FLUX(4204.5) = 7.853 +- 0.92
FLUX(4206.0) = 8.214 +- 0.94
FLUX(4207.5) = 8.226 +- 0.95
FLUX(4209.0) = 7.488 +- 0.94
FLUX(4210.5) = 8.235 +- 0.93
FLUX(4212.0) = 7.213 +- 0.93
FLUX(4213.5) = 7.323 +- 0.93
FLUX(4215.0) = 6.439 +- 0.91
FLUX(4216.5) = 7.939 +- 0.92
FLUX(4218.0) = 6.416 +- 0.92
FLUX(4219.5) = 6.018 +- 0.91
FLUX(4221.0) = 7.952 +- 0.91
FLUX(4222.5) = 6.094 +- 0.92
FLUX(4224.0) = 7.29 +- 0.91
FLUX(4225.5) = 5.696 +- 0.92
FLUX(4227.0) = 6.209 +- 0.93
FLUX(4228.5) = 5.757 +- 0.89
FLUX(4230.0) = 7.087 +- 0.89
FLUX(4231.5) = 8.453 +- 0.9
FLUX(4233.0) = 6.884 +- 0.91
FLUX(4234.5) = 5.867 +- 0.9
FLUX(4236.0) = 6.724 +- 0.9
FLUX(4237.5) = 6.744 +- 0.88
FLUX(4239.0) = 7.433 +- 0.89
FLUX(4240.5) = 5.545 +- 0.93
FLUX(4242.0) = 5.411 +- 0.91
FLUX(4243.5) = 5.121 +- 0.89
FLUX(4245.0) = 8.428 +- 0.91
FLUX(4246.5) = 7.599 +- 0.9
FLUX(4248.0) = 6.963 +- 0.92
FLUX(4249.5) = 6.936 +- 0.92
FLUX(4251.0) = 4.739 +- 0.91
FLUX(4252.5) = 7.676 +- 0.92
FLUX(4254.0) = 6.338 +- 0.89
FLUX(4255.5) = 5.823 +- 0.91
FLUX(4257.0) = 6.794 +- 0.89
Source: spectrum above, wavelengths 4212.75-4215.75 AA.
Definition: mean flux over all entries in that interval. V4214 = 6.9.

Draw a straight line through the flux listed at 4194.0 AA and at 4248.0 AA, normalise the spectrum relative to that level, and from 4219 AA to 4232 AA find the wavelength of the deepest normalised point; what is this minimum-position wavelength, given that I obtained 4225.5 AA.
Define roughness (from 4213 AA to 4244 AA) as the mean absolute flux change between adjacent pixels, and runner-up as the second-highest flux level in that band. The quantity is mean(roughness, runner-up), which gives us 4.50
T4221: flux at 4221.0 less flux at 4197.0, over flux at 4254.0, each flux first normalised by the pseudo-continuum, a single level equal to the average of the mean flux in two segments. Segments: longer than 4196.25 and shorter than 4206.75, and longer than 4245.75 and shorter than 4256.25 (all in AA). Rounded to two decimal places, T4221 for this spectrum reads 0.16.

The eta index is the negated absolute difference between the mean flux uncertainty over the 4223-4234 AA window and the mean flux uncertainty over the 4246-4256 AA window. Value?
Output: -0.003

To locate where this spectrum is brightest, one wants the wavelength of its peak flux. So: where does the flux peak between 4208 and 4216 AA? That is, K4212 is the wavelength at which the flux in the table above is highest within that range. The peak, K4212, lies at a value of 4210.5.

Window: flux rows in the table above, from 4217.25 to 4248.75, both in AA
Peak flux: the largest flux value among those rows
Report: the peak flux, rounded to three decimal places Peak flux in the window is 8.453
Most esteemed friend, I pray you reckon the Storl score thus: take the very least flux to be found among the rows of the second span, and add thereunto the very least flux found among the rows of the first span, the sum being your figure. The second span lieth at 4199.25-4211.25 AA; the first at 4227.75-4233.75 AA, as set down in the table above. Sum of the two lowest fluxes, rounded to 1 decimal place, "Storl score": 11.9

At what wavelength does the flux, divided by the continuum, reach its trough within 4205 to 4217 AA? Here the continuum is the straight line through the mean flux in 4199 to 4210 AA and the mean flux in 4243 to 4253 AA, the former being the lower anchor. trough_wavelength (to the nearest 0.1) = 4215.0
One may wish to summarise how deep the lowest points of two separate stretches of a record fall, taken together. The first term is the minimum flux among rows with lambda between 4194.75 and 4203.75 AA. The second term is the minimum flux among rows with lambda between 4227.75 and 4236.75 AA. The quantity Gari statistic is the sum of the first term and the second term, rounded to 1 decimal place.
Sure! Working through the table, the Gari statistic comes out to 11.9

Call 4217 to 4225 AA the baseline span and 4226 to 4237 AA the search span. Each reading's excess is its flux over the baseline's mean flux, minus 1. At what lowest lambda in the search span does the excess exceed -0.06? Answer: 4230.0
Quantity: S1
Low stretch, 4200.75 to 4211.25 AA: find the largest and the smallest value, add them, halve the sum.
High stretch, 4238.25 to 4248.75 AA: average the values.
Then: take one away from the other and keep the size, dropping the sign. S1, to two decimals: 0.55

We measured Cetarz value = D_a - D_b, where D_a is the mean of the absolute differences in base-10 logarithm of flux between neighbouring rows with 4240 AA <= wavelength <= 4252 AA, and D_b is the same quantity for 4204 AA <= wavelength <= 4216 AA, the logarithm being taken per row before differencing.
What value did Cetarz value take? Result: 0.04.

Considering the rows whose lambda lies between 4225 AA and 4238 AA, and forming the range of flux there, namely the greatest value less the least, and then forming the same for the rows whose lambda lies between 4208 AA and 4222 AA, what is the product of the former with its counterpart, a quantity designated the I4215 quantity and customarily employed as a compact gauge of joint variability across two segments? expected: 6.1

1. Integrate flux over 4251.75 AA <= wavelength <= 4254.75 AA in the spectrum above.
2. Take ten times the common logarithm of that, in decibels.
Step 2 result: 13.2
